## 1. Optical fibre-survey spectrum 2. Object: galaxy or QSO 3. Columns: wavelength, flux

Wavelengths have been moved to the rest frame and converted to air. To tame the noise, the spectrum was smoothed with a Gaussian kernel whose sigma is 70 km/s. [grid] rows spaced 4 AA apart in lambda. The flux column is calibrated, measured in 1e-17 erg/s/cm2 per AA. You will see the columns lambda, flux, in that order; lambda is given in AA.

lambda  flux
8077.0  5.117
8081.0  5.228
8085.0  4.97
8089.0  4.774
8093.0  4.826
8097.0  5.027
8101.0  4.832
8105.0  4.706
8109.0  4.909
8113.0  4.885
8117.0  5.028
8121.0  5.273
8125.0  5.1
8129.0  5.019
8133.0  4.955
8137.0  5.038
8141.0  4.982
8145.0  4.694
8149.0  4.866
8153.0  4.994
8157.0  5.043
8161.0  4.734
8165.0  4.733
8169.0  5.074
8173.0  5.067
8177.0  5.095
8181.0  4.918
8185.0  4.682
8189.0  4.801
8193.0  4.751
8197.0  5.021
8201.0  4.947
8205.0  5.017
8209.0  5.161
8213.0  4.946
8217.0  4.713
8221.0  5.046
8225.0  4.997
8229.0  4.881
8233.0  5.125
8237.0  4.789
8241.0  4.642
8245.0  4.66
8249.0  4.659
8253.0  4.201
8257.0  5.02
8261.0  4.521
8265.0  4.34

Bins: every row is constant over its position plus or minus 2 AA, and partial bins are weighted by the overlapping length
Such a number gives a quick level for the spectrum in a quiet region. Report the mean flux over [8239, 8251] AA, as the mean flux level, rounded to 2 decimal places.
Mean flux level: 4.65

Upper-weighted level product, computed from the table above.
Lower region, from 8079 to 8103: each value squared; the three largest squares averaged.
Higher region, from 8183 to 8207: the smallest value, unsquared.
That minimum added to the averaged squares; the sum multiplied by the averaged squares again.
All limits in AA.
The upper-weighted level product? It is 785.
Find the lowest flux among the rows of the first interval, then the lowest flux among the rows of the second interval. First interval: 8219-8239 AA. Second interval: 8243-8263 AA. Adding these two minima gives 8.99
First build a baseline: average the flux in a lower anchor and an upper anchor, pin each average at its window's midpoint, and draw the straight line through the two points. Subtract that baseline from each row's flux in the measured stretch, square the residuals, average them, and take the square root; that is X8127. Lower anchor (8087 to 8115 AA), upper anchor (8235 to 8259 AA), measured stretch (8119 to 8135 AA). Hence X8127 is 0.29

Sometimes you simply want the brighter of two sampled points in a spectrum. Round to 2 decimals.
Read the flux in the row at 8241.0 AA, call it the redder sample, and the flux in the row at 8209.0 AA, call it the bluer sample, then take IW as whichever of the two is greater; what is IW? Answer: 5.16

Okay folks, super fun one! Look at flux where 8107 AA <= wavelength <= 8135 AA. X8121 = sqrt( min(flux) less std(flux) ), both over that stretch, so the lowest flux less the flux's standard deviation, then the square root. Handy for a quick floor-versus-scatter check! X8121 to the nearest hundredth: 2.18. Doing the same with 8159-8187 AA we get 2.12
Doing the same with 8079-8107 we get 2.13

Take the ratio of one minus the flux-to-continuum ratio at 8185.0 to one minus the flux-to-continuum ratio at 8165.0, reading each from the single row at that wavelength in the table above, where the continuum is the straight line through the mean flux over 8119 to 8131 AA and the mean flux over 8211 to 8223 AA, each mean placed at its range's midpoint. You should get 1.0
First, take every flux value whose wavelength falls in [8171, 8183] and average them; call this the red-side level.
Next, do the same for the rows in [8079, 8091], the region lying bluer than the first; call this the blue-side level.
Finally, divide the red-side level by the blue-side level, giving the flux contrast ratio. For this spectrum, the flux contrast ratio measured 1.01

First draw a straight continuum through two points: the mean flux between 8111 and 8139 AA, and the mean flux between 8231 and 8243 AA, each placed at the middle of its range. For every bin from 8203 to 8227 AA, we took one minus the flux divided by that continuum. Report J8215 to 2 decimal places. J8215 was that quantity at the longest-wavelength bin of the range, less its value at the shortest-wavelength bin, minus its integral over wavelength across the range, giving 0.44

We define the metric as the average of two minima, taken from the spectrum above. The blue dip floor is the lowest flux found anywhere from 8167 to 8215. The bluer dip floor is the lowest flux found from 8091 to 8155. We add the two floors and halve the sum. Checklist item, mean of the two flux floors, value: 4.688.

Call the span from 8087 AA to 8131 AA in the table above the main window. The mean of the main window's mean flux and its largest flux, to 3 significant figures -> 5.11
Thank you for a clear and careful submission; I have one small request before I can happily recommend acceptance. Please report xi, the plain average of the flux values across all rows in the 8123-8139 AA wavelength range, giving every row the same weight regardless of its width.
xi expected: 5.03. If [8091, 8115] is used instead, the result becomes 4.86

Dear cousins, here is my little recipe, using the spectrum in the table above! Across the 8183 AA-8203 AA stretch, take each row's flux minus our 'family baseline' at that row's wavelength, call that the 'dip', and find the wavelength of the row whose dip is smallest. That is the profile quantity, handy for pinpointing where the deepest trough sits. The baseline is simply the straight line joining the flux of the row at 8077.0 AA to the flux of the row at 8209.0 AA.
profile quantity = 8185.0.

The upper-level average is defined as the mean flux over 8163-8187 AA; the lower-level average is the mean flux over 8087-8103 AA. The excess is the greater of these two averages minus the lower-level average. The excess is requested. 0.063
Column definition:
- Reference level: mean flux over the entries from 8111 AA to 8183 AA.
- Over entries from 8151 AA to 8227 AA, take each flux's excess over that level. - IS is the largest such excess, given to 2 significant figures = 0.19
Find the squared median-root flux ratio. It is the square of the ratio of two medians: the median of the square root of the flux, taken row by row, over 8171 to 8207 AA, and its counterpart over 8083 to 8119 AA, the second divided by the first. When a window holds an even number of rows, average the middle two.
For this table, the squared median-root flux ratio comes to 0.99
